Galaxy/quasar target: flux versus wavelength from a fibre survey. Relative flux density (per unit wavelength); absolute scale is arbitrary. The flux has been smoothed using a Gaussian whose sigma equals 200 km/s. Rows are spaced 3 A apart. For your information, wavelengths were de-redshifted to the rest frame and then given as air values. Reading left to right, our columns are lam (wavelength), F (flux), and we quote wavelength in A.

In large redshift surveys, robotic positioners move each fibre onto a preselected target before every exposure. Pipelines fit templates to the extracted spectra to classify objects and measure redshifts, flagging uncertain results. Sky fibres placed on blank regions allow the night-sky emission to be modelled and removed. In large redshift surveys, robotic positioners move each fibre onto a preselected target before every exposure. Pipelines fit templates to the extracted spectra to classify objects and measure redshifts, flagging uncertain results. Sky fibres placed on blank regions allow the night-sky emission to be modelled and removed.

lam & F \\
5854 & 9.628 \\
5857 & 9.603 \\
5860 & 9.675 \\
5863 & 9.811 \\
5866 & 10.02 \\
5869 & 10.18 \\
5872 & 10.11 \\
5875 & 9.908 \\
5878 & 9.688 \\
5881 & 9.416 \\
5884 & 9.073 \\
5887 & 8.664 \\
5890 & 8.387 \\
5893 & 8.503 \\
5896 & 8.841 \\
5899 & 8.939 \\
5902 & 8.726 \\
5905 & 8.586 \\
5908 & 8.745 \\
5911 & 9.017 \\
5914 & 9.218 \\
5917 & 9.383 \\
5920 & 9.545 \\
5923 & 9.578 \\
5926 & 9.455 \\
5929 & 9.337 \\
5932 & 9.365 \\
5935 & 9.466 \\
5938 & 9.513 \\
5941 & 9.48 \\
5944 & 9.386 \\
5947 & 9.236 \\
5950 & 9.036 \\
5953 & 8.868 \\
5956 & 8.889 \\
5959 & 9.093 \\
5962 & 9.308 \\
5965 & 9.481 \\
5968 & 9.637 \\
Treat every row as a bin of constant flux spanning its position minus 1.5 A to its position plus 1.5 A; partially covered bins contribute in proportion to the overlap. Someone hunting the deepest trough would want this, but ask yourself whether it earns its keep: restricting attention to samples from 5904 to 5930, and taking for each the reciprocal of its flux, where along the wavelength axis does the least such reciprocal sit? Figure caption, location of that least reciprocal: 5923 A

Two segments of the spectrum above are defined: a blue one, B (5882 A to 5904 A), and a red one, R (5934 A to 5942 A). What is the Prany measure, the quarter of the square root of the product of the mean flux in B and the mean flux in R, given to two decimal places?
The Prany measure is 2.28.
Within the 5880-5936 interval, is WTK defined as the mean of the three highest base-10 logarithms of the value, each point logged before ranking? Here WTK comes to 0.98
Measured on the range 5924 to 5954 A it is 0.98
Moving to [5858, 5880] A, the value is 1.00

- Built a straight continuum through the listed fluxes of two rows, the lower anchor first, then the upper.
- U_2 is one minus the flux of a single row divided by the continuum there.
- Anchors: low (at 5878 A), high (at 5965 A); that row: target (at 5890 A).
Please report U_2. 0.13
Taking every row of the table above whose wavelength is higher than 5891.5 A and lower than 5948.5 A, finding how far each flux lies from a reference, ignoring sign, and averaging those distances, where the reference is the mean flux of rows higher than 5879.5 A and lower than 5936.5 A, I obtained 0.33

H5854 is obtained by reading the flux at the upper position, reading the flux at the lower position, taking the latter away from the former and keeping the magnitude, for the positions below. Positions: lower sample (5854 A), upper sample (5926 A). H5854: 0.2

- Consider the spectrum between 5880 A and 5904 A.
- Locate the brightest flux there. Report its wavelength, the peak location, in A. 5881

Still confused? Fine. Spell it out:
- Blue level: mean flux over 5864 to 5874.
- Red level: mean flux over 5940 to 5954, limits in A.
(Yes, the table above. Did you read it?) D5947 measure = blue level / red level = 1.10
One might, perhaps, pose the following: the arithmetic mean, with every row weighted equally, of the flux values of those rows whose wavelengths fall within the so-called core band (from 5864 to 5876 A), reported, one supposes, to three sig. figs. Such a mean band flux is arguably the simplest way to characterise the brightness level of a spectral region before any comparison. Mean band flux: 10.1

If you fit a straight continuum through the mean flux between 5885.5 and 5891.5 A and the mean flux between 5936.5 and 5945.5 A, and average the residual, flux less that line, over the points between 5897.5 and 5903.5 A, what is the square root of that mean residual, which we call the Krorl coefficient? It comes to 0.3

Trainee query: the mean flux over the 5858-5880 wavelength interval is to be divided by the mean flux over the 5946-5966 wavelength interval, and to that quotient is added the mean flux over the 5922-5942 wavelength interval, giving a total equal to 10.5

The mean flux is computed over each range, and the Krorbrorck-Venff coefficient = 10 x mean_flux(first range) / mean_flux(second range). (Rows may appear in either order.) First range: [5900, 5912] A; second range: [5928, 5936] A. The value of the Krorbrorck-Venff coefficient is 9.34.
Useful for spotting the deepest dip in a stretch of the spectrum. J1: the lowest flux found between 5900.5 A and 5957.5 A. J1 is 8.586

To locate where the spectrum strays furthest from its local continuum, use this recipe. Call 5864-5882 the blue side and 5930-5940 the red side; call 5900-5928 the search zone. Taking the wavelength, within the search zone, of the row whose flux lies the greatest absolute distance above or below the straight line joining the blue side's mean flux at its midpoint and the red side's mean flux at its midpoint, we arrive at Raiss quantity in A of 5905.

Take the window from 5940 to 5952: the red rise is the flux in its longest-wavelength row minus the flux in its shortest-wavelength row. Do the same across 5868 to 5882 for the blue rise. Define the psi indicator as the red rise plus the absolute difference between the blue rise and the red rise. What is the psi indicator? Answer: -0.12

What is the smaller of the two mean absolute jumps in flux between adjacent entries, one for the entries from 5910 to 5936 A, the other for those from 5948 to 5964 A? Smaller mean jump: 0.12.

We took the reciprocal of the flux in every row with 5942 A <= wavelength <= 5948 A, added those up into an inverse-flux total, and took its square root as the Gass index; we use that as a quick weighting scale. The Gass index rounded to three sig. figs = 0.463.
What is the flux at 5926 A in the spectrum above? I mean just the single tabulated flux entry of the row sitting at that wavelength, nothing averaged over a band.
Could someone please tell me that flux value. 9.455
